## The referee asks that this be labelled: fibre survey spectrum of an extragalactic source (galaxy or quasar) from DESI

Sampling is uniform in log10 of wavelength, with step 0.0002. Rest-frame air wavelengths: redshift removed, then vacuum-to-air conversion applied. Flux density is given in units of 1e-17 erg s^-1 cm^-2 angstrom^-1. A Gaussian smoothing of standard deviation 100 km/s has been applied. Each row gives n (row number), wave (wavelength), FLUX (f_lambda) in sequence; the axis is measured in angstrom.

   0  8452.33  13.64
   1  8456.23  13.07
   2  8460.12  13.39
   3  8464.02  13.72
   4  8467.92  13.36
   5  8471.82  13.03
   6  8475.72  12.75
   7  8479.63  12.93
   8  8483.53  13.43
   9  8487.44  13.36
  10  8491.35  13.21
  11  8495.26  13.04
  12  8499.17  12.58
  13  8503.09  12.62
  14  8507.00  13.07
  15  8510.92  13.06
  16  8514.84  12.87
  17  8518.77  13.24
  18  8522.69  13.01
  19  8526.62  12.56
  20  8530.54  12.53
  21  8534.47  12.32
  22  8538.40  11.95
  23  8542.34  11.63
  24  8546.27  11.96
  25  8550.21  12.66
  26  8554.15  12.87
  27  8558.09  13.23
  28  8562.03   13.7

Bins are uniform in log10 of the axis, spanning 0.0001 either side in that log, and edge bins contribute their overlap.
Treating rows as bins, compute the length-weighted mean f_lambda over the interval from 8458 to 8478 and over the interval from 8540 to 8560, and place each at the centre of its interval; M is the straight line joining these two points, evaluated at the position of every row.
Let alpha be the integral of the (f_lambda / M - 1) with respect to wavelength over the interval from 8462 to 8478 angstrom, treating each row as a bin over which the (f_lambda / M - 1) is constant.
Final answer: 0.0 angstrom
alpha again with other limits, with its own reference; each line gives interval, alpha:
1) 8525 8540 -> -0.3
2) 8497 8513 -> -0.1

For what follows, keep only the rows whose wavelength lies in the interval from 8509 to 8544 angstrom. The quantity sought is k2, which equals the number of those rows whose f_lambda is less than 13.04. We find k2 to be 7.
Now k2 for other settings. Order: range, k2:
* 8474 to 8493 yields 2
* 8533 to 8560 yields 6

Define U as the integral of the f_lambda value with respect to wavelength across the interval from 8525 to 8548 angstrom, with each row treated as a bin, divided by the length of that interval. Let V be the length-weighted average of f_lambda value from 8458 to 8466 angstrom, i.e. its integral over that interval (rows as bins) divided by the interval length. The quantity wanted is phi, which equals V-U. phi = 1.4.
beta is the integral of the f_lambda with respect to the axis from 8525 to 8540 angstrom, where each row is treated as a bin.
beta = 185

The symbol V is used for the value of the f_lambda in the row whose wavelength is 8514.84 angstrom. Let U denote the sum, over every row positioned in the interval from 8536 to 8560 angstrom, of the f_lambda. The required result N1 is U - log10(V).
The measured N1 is 73.2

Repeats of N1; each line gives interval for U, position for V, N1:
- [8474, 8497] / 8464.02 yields 77.6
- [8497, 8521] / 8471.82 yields 76.3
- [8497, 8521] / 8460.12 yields 76.3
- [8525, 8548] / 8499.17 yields 71.9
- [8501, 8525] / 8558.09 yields 76.7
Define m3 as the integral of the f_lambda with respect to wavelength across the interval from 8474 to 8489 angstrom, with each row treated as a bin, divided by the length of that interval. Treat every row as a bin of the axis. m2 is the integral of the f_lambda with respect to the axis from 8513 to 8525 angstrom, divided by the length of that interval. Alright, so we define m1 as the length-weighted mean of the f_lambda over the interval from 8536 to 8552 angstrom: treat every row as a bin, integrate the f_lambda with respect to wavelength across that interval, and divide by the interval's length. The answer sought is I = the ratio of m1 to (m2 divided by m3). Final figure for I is 12.1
